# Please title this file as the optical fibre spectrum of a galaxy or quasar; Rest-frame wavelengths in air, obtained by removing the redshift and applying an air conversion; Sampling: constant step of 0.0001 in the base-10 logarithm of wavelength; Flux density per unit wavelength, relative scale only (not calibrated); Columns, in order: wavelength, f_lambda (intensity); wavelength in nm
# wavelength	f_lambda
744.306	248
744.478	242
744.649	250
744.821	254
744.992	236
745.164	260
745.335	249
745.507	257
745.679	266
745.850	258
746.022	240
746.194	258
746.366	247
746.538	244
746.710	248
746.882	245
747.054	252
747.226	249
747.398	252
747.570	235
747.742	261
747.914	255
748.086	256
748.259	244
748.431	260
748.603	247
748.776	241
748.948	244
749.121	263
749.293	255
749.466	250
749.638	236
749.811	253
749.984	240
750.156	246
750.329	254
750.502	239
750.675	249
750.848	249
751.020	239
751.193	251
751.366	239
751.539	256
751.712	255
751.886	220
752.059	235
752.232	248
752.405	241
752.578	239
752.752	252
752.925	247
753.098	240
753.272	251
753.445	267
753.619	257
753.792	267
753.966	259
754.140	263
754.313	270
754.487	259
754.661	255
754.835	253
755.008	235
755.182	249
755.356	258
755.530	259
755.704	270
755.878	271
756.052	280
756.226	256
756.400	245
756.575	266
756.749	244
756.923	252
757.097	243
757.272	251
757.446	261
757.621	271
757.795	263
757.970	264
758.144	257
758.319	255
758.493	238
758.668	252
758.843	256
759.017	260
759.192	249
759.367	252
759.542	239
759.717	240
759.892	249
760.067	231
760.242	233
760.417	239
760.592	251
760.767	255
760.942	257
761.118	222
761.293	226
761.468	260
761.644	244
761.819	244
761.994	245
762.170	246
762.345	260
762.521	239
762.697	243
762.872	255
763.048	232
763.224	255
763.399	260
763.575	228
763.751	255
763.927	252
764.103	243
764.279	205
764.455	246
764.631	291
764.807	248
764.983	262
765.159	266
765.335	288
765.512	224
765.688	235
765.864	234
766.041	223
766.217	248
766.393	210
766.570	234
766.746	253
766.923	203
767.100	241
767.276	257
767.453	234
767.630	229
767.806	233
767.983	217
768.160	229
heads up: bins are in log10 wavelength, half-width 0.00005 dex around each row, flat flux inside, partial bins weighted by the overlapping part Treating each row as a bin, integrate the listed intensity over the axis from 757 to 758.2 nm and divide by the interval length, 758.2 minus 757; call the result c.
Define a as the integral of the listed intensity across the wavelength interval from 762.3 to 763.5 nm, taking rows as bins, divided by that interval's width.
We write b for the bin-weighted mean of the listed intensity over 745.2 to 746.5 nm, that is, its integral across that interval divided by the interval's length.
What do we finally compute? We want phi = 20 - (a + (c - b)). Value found -234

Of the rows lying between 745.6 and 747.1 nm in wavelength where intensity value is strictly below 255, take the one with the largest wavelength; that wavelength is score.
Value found 747.054 nm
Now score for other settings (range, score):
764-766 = 765.864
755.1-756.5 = 756.400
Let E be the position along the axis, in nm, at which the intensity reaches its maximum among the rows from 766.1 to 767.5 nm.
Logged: 767.276 nm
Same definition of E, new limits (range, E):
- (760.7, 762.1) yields 761.468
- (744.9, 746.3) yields 745.679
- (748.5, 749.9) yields 749.121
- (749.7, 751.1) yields 750.329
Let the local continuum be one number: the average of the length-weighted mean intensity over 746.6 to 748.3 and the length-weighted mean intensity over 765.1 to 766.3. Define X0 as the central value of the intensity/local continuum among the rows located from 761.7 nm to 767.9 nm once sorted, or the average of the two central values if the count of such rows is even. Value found 0.99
